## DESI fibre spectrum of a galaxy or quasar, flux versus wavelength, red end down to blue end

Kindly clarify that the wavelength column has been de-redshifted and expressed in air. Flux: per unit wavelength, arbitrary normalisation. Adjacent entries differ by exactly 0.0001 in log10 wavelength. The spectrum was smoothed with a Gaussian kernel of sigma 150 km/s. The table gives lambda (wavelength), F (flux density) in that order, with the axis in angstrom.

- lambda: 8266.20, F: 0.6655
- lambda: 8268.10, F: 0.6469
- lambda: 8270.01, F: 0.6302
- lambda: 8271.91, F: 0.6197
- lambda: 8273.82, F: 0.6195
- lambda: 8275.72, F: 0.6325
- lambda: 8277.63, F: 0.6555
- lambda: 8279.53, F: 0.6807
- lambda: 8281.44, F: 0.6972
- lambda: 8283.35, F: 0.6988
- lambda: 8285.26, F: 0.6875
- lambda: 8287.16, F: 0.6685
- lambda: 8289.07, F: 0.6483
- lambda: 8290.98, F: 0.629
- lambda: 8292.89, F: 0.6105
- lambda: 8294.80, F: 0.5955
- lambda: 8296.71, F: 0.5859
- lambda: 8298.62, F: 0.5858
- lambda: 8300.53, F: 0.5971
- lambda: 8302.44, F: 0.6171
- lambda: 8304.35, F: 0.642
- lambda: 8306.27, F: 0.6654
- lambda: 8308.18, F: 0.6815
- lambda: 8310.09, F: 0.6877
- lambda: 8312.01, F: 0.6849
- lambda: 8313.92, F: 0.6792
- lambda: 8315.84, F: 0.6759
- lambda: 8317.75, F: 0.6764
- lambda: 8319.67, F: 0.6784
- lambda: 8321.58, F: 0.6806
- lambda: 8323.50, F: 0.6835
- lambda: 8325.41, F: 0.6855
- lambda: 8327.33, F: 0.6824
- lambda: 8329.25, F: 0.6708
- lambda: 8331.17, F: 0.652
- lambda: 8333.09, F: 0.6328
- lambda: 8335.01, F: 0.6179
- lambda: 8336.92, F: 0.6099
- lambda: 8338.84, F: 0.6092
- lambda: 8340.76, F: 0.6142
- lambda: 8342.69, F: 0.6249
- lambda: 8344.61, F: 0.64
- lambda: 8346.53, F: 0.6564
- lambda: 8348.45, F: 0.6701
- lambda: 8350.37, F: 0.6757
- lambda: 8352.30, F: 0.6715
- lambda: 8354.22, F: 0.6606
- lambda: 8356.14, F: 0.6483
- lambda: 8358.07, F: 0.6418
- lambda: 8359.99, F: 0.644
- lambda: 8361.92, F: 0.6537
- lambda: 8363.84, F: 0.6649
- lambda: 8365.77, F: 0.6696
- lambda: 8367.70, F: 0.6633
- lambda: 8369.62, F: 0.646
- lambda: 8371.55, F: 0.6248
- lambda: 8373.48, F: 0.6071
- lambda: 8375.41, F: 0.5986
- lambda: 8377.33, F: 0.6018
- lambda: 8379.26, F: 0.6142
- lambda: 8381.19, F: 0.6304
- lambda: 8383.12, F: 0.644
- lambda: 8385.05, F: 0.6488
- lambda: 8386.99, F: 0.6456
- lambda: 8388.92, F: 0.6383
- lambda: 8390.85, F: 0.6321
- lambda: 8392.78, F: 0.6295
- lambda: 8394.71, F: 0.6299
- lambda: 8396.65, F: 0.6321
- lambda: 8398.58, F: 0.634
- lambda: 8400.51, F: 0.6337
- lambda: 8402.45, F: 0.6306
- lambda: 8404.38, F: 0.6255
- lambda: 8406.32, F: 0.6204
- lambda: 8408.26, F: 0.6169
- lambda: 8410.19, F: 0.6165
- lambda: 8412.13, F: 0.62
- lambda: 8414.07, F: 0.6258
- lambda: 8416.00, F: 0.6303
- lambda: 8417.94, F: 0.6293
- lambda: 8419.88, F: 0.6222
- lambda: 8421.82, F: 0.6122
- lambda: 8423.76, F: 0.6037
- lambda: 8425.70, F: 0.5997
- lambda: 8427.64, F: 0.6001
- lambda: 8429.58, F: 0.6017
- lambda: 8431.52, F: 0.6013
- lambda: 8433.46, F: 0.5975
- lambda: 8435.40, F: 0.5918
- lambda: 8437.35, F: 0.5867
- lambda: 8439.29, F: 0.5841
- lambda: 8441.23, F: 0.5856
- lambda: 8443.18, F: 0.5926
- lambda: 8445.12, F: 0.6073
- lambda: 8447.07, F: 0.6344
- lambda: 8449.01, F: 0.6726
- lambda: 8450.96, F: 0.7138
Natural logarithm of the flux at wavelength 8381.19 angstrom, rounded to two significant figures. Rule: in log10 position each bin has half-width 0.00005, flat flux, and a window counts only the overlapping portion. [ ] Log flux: -0.46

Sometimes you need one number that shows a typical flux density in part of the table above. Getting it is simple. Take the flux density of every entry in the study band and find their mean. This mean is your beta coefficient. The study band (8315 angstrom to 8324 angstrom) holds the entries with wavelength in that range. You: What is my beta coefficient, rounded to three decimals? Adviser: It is 0.679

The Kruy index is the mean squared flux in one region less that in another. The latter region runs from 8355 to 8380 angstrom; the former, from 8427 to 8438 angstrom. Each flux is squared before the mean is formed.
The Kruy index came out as -0.05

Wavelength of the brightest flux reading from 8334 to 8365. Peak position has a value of 8350.37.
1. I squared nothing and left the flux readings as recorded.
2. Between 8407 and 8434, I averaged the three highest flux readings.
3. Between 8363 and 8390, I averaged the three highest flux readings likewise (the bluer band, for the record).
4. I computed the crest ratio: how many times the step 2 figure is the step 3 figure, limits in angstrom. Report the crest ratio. 0.944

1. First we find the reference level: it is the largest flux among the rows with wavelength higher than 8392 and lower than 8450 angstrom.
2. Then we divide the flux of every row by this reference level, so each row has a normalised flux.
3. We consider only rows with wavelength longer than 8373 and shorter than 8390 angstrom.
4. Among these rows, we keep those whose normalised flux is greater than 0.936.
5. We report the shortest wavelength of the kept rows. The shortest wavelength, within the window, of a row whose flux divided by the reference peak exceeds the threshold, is 8381.19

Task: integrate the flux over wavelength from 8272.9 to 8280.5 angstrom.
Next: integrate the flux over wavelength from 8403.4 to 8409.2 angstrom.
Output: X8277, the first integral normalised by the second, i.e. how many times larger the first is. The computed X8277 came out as 1.4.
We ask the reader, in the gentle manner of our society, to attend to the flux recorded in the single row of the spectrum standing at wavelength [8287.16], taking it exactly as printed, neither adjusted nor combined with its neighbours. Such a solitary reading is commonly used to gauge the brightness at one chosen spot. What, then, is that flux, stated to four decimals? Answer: 0.6685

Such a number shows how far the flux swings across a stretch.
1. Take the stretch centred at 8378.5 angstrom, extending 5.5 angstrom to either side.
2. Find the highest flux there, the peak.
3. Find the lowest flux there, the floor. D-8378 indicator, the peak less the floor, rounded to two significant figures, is 0.045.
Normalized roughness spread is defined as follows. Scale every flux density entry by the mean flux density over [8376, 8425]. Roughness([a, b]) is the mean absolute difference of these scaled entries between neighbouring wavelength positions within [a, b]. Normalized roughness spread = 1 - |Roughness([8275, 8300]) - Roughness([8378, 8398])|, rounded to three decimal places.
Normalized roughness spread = 0.986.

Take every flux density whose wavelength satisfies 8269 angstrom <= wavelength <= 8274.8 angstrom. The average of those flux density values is 0.623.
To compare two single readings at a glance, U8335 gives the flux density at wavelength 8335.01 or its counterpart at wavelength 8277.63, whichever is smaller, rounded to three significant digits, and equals 0.618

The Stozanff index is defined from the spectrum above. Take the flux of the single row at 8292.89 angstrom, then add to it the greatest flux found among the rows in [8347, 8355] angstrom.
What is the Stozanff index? 1.29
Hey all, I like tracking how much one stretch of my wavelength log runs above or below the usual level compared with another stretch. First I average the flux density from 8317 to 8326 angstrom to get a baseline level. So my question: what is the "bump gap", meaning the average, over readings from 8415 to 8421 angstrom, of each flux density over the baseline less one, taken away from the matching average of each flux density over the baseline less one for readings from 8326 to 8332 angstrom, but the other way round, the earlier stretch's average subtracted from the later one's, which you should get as -0.06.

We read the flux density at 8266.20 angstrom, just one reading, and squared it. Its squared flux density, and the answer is 0.443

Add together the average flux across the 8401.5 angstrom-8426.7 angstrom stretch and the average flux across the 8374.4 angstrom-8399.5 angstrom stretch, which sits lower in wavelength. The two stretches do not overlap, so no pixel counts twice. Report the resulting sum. 1.25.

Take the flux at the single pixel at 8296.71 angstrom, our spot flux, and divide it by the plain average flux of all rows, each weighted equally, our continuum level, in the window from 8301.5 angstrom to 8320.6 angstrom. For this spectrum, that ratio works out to 0.88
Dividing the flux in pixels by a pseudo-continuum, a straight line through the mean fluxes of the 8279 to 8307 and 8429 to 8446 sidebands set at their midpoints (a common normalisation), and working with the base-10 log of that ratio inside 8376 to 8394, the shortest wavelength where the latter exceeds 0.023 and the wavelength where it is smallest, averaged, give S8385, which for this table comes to 8381.2 angstrom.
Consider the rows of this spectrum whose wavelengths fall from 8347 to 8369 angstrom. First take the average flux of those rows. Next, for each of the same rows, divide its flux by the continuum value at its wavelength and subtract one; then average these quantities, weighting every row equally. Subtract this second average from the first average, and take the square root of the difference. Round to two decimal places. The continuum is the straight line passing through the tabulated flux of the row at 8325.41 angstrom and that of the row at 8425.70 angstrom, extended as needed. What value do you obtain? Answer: 0.81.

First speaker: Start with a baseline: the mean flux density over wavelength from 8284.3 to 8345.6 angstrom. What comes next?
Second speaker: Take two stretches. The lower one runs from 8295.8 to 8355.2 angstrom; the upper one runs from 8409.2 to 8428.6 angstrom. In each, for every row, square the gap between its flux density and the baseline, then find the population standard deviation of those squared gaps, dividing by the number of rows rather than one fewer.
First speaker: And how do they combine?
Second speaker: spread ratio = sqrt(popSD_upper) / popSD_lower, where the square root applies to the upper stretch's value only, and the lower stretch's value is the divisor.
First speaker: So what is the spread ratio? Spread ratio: 30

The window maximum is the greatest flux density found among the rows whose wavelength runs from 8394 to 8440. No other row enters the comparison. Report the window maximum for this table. 0.634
